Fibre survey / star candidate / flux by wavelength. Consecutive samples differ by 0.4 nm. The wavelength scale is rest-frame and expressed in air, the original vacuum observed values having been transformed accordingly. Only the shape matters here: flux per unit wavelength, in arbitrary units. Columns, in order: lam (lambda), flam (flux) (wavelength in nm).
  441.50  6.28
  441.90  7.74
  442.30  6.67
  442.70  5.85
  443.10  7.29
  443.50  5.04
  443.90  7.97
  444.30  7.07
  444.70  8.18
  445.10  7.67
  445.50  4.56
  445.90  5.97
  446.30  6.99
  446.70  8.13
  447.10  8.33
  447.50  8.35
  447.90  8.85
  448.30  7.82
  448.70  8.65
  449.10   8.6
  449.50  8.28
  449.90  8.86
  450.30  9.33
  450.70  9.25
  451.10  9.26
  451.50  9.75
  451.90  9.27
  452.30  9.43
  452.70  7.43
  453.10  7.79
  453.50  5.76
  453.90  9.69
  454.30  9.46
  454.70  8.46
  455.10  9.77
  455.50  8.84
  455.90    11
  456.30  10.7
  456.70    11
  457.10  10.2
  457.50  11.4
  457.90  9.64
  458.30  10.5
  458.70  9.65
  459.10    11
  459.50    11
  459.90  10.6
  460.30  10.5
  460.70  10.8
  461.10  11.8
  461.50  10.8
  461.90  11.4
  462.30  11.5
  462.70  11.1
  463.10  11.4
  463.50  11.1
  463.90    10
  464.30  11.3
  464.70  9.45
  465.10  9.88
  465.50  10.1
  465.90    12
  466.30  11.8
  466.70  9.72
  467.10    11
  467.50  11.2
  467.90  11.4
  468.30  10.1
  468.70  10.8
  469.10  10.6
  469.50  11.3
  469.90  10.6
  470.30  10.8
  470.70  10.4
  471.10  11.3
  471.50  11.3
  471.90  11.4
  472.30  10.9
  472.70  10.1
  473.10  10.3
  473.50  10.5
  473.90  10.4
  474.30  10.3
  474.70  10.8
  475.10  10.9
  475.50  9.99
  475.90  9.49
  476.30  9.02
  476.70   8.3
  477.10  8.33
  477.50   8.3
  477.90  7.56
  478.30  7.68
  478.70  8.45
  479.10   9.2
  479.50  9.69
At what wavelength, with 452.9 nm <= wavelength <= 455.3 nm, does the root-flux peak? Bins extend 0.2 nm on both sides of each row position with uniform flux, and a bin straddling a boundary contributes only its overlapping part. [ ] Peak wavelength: 455.10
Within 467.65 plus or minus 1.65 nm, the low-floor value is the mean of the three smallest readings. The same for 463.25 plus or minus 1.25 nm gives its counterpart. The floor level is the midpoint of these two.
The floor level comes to 10.4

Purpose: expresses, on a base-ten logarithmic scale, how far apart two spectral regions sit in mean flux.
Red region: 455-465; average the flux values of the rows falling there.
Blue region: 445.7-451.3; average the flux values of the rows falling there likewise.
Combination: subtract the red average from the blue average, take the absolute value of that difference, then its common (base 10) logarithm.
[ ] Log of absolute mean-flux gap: 0.37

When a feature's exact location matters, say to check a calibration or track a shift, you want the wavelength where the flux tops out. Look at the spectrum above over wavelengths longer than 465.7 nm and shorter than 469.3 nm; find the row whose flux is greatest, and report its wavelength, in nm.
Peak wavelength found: 465.90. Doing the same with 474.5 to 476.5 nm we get 475.10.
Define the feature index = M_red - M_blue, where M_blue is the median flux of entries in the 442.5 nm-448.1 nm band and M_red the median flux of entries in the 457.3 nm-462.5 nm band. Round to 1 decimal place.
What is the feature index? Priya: 3.3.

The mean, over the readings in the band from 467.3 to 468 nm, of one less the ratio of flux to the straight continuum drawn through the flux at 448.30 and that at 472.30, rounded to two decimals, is -0.10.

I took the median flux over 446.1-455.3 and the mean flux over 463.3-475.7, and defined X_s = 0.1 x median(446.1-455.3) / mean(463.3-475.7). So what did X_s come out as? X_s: 0.081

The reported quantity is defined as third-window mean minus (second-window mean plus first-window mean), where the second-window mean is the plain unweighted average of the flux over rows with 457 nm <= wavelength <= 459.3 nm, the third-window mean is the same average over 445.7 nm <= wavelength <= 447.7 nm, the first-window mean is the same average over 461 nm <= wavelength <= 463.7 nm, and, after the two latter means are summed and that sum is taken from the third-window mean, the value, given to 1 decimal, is -14.1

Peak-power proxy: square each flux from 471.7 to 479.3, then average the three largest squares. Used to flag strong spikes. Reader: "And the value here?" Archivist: 123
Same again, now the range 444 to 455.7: 95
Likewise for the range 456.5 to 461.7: 130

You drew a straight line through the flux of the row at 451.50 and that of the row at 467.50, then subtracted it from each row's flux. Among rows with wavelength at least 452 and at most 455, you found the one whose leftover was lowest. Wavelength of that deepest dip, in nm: 453.50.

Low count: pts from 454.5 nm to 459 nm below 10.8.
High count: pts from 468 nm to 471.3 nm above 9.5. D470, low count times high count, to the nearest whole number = 64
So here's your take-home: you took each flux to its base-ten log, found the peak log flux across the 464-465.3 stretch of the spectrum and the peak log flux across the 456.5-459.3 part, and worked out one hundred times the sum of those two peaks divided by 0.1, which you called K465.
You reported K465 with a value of 2110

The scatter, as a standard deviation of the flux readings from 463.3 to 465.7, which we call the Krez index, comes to 0.7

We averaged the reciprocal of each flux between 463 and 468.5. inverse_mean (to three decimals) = 0.094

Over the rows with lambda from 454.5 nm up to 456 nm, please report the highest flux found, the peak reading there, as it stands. 11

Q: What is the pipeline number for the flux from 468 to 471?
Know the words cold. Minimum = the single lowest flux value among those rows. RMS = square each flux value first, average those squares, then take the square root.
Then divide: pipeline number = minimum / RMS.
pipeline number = 0.947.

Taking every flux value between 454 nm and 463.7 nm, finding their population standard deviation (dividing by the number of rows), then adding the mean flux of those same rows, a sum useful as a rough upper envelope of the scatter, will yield 11.4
